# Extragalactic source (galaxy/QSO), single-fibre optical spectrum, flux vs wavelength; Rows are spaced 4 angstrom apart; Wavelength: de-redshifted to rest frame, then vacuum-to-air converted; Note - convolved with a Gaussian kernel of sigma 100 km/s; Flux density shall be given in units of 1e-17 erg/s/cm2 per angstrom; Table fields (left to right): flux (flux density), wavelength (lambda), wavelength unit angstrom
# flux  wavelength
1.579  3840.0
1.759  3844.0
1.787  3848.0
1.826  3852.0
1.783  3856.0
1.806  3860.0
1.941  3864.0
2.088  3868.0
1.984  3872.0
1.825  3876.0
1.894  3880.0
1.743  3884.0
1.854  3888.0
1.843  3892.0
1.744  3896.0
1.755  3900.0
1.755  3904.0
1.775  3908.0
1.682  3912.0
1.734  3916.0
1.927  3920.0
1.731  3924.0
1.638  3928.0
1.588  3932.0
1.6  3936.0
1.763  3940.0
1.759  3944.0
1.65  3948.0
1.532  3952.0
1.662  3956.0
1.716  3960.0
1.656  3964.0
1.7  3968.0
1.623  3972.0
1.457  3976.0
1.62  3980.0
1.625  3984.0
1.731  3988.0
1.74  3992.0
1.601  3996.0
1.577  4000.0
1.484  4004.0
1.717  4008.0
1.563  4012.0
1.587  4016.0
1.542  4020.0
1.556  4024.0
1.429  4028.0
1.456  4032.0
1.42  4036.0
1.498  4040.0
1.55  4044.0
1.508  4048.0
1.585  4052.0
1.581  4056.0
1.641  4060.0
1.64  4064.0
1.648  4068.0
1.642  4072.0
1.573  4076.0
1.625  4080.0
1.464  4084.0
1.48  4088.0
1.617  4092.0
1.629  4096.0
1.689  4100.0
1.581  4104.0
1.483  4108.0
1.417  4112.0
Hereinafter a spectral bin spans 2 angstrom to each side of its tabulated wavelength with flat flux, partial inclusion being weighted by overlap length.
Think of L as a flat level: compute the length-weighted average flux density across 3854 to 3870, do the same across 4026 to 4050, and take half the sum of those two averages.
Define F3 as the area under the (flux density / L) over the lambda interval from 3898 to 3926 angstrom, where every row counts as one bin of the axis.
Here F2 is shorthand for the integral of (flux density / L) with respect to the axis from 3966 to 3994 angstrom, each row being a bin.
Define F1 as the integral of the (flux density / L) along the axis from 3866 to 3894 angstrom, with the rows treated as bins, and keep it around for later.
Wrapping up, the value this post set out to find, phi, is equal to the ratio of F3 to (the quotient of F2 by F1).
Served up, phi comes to 34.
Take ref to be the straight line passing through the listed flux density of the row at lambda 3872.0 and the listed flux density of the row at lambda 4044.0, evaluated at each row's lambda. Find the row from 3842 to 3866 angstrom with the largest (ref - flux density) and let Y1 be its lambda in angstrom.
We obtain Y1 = 3844.0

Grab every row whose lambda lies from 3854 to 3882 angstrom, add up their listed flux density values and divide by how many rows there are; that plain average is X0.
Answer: 1.90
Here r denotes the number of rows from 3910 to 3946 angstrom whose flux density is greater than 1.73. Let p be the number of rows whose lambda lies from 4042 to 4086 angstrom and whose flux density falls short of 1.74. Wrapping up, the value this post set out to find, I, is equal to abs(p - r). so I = 6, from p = 11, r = 5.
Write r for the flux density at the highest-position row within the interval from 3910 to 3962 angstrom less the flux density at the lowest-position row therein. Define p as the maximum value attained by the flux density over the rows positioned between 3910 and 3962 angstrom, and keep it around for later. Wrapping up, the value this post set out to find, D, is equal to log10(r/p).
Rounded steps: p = 1.927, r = 0.034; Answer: -1.75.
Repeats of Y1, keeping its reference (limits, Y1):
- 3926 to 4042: 3976.0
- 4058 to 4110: 4084.0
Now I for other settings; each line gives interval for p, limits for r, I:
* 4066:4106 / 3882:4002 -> 4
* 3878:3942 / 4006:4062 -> 6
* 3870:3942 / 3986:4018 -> 4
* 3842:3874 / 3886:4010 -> 13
